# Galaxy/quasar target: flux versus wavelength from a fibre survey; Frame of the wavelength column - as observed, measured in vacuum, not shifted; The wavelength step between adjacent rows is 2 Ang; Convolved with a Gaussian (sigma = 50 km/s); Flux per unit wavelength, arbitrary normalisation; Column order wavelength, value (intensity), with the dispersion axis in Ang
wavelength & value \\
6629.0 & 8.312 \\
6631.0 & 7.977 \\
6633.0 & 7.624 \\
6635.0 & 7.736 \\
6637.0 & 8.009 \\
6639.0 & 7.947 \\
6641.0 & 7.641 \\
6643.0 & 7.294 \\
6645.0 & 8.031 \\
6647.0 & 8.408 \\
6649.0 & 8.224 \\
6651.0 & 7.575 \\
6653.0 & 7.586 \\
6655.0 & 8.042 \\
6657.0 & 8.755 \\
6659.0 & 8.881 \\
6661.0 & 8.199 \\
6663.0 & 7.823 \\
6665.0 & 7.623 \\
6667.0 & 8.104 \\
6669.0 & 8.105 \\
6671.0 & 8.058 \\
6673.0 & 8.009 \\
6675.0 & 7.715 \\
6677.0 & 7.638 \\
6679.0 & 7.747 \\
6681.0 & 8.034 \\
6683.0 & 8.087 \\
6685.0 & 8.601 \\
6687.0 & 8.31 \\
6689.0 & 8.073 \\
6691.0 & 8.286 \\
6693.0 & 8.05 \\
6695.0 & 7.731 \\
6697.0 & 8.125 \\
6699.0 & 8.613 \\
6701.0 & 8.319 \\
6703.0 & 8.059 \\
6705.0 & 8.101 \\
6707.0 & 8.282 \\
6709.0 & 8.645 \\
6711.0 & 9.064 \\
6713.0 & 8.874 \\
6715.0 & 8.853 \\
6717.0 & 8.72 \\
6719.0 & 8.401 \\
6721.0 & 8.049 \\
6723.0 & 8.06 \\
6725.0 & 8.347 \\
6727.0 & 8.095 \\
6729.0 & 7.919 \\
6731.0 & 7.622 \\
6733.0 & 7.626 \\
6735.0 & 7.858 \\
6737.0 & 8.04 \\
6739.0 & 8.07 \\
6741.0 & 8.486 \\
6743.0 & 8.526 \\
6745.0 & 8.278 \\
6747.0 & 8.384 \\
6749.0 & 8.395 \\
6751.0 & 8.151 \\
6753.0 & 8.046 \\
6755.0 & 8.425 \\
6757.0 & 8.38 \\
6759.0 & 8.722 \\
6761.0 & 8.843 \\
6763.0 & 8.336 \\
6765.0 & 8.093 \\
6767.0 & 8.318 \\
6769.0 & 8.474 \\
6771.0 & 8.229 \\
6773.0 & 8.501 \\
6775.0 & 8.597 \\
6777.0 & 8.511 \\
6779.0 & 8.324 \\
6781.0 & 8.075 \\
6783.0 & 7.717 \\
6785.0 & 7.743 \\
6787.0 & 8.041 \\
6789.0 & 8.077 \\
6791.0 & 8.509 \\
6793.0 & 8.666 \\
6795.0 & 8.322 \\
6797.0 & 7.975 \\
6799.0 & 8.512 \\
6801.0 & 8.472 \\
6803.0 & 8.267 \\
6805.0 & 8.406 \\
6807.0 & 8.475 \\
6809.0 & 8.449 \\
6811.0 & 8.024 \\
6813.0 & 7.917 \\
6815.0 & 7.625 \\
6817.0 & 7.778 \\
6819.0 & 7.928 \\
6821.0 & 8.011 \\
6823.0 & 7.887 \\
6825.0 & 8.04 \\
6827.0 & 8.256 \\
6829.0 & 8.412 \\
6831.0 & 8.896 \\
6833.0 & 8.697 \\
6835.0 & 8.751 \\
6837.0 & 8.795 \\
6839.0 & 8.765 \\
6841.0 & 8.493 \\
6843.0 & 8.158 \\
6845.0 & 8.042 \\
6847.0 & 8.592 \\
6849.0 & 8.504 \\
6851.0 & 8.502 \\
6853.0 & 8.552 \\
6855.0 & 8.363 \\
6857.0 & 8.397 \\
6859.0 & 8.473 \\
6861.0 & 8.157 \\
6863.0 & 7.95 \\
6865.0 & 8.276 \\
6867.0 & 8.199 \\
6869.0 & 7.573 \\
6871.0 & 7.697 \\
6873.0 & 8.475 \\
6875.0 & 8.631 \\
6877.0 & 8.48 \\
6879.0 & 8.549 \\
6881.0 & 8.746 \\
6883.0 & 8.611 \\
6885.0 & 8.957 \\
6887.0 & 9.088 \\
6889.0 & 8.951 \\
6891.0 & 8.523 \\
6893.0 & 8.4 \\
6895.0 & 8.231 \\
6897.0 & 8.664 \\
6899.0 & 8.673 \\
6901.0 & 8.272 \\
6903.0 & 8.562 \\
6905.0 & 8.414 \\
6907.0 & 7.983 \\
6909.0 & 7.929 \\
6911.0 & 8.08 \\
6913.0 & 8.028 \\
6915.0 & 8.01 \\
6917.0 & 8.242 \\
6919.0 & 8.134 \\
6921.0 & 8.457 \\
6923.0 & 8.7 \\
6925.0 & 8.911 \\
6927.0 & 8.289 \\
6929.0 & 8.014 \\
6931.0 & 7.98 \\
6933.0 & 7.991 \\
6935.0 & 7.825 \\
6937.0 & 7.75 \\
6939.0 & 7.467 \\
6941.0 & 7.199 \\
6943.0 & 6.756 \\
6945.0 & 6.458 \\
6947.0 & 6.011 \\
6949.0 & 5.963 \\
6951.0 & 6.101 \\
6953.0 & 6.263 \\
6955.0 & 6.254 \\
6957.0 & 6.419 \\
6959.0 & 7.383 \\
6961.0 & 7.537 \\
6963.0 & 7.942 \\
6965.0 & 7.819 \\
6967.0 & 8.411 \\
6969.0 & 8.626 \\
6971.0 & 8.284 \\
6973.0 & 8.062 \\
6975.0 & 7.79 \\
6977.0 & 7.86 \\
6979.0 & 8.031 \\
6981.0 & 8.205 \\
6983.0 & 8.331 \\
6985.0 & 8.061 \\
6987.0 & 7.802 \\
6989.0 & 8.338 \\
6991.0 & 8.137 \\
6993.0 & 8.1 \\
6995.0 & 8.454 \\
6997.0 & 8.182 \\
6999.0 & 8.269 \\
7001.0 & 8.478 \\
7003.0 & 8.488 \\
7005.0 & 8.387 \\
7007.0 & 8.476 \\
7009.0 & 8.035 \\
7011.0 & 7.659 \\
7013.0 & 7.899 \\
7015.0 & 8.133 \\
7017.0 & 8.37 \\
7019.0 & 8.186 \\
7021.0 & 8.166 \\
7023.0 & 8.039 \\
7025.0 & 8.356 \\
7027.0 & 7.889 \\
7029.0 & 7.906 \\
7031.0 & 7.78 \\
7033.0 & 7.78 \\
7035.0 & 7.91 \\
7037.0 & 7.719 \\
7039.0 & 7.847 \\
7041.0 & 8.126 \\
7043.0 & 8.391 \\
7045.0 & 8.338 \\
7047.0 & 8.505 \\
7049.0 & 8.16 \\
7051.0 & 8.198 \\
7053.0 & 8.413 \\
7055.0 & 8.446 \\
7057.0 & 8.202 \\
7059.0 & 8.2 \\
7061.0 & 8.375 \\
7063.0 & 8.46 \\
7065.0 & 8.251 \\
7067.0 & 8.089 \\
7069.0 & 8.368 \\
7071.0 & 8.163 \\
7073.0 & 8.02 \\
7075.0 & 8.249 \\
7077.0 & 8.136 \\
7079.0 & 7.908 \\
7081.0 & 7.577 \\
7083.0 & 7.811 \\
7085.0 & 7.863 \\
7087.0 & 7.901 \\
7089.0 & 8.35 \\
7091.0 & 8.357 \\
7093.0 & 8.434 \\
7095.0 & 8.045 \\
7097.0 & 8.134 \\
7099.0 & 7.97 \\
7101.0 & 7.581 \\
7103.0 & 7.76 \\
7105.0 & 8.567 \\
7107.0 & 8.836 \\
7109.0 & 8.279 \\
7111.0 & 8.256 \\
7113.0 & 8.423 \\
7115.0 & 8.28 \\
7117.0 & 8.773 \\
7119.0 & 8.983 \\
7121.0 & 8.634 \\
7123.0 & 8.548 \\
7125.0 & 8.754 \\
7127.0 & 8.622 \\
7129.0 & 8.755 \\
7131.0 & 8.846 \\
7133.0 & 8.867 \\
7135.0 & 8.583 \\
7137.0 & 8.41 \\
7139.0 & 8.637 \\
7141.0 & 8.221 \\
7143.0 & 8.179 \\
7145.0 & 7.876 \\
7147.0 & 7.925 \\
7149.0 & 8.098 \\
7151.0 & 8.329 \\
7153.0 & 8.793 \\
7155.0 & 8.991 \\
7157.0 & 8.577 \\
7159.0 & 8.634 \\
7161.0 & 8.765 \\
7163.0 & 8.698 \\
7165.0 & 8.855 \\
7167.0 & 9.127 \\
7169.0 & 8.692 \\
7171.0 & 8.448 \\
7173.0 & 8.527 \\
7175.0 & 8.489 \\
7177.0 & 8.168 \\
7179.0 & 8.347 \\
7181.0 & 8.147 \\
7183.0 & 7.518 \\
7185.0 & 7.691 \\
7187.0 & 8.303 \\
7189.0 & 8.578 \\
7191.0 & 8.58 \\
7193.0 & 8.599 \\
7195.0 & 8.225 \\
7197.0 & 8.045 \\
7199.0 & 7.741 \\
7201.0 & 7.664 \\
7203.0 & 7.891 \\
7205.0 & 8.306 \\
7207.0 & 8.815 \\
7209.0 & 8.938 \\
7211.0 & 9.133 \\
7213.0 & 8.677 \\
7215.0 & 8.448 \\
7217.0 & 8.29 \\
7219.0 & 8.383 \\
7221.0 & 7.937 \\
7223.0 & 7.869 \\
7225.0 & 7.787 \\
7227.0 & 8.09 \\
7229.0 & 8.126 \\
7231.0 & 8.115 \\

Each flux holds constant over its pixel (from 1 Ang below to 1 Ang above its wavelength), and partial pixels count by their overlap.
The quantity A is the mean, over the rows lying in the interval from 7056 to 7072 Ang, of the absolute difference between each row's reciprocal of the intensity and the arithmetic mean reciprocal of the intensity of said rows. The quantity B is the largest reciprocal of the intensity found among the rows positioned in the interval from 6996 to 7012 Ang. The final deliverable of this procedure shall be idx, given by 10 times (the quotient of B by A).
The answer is 870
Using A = 0.0015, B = 0.1306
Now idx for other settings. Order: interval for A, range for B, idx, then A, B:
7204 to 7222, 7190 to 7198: 299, 0.0042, 0.1243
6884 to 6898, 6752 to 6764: 353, 0.0035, 0.1243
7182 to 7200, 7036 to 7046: 242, 0.0054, 0.1296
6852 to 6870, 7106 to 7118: 366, 0.0033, 0.1211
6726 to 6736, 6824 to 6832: 473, 0.0026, 0.1244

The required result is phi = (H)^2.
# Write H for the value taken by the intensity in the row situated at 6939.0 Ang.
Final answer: 56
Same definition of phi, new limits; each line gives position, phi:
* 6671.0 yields 65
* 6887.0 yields 83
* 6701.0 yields 69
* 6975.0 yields 61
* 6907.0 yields 64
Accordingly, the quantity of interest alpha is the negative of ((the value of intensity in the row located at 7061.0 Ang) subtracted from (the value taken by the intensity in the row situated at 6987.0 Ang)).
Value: 0.6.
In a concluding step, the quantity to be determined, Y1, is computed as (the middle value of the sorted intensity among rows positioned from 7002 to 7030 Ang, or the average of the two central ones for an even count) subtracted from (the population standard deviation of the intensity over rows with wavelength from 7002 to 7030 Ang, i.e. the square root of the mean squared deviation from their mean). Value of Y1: -7.9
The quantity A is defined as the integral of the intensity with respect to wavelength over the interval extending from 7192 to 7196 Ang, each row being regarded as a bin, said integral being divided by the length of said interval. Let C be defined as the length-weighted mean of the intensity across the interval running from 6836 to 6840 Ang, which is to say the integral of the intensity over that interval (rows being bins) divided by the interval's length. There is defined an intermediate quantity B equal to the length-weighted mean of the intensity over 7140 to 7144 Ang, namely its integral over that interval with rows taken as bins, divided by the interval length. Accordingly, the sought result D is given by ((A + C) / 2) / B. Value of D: 1.05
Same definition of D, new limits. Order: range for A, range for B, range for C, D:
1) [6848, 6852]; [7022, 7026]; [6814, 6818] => 0.99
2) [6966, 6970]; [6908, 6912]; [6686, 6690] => 1.04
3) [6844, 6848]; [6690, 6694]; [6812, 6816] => 0.98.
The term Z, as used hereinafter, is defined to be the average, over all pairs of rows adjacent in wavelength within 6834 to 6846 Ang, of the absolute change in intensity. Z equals 0.16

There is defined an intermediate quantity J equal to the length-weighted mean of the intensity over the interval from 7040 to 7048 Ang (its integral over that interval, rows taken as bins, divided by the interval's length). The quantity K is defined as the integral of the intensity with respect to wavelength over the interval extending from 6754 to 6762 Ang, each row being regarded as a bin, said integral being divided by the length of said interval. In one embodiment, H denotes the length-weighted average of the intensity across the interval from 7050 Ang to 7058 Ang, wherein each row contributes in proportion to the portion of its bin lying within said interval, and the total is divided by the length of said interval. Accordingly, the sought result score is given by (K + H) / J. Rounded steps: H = 8.3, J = 8.34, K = 8.59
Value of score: 2.03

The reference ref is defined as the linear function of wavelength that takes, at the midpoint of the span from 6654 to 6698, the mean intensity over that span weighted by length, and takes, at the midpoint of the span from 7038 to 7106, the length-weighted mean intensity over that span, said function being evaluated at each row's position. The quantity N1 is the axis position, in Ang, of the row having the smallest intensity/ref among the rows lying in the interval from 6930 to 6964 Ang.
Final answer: 6949.0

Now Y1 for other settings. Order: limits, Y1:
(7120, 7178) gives -8.3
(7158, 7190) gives -8.1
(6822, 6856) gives -8.2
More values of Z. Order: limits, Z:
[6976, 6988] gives 0.20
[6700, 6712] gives 0.25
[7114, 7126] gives 0.27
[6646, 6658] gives 0.40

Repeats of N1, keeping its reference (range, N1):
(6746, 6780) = 6753.0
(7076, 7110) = 7081.0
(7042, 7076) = 7073.0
